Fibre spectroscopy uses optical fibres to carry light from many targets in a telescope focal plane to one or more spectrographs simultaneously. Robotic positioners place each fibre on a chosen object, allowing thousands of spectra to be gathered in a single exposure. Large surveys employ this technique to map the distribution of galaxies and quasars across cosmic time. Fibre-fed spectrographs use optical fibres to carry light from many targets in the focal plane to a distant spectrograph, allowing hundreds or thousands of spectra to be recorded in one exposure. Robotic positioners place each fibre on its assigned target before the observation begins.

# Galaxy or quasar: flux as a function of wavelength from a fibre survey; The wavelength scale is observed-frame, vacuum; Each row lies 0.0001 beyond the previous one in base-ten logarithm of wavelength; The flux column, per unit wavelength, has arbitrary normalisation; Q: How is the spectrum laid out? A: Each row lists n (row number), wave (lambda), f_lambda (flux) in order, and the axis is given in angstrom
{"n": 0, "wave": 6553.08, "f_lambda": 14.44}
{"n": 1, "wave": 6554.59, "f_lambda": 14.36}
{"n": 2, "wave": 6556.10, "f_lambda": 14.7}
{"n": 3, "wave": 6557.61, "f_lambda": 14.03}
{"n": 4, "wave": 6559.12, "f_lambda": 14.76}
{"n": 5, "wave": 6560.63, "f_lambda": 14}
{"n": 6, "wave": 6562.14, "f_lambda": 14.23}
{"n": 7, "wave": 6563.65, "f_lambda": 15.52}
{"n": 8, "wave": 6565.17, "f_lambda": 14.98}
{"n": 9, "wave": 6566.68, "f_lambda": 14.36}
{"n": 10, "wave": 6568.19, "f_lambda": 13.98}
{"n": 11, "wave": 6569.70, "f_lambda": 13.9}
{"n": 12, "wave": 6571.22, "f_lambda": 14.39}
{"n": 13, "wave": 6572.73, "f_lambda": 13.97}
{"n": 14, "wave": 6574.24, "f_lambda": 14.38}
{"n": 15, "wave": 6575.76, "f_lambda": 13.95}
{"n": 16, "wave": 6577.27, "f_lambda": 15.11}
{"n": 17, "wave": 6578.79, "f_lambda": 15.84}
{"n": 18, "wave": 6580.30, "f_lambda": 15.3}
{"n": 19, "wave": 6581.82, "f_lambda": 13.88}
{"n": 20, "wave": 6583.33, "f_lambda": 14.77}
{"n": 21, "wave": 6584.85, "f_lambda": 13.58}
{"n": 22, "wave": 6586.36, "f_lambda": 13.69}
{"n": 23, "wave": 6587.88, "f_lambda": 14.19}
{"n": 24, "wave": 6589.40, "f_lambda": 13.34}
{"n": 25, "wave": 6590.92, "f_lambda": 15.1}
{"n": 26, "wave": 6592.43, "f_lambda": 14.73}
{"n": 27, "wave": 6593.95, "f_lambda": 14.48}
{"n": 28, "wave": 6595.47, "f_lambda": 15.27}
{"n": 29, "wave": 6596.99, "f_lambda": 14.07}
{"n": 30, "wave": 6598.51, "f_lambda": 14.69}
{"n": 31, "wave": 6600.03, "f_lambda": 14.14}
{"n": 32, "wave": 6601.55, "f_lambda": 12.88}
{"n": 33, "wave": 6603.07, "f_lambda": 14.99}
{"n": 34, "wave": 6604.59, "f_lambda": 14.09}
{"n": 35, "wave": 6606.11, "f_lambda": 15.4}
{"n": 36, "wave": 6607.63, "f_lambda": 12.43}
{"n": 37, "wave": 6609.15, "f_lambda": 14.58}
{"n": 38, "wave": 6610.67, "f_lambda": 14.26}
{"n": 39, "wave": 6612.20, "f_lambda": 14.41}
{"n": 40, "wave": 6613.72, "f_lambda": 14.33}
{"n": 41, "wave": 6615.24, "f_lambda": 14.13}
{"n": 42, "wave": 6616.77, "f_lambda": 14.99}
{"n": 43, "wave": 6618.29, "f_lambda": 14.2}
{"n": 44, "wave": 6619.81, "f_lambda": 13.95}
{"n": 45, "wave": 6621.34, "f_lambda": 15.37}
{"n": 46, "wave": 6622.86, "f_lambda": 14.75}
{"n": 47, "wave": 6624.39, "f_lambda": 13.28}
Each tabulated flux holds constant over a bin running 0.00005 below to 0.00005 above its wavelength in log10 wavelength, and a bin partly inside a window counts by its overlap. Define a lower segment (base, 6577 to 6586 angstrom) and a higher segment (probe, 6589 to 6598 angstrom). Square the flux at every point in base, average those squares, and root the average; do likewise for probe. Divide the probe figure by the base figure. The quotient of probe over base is 0.98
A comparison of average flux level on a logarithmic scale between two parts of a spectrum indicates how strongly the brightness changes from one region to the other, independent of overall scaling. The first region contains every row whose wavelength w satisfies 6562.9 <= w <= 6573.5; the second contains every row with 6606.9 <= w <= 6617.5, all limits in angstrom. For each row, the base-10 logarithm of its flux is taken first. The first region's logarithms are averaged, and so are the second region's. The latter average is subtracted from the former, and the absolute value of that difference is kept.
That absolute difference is 0.009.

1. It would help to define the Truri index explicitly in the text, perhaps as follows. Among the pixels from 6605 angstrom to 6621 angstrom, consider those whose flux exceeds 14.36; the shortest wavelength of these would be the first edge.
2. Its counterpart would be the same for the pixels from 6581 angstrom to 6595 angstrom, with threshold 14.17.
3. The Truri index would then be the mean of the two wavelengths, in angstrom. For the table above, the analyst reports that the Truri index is 6594.7 angstrom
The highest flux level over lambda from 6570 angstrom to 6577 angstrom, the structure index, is 14.39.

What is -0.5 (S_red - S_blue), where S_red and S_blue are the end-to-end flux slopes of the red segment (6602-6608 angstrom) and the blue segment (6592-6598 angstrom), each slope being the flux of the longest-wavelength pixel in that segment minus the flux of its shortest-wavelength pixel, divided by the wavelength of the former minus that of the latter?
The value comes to 0.2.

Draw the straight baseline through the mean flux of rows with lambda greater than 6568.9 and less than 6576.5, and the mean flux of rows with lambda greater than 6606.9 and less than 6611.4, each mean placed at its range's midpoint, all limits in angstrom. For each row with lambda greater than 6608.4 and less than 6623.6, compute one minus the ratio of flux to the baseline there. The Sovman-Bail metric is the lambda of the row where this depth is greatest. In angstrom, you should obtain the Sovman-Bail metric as 6619.81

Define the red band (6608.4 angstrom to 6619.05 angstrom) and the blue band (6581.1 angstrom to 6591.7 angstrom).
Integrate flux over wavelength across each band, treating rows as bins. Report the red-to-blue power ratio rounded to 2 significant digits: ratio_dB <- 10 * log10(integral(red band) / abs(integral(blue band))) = 0.12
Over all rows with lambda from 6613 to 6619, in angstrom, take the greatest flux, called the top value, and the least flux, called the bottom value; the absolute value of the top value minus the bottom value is 0.86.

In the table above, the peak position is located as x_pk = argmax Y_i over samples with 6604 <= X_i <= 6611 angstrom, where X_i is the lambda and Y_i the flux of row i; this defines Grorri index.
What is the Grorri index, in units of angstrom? 6606.11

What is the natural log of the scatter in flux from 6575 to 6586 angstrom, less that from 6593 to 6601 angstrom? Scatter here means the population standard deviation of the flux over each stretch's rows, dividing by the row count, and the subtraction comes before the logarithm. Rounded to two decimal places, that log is -1.05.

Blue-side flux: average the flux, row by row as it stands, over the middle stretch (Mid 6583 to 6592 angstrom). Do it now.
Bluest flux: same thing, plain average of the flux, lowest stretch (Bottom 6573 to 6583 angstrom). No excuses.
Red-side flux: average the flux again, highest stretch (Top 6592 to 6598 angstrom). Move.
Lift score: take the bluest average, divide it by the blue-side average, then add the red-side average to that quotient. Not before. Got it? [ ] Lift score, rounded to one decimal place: 15.7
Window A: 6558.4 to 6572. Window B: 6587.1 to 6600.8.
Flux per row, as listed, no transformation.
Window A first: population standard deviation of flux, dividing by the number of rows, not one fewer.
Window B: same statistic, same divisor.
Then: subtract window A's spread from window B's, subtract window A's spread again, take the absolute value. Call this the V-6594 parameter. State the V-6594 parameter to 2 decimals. 0.46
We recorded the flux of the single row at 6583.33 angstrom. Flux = 14.77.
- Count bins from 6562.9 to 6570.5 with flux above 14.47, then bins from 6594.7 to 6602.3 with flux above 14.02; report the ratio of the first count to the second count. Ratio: 0.50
